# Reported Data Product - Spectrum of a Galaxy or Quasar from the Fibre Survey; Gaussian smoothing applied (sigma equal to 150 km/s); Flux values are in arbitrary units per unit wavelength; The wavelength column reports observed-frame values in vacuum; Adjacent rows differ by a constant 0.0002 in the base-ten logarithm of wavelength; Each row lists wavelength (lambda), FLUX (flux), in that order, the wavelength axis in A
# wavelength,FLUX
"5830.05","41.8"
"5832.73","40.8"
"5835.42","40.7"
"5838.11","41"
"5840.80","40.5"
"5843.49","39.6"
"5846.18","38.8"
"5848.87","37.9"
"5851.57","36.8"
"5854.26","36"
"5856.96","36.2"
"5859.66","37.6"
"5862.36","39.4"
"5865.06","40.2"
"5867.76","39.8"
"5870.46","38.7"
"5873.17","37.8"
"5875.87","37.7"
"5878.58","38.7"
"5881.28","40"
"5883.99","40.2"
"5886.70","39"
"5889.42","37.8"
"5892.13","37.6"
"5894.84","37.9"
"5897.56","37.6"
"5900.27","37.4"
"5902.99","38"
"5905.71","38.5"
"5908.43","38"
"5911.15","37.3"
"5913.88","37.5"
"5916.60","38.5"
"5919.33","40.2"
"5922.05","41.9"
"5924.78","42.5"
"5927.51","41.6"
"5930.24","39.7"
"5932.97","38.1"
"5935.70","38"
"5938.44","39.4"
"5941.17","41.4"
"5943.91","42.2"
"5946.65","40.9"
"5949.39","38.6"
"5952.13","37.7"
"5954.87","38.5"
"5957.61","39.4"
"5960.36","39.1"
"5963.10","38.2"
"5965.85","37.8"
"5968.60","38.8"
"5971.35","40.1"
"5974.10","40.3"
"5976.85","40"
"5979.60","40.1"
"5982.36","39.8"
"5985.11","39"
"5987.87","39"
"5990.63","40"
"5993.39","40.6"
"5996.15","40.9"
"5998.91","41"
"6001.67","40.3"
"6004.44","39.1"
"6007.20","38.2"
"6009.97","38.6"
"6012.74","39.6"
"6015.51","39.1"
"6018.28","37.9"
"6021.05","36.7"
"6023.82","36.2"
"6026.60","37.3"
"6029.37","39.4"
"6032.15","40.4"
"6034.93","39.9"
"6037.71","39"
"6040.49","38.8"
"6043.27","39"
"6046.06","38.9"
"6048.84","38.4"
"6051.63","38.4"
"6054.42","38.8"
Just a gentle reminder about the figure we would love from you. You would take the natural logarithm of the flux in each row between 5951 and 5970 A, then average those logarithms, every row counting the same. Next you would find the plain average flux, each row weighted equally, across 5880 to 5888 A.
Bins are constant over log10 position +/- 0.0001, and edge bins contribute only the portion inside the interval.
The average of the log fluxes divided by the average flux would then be 0.0919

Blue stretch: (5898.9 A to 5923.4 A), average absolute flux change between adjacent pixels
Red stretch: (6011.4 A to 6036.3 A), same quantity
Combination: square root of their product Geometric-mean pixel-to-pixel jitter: 0.93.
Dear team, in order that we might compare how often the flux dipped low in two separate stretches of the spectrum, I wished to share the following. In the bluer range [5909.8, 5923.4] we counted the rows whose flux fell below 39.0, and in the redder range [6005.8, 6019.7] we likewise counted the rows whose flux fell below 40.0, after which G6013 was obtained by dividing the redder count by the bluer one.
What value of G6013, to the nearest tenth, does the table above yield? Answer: 1.7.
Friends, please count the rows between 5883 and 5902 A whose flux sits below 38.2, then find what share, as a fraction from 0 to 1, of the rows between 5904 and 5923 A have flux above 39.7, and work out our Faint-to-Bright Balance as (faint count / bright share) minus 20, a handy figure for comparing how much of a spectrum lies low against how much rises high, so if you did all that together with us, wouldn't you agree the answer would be -2.5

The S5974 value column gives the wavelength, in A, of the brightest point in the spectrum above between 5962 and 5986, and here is 5974.10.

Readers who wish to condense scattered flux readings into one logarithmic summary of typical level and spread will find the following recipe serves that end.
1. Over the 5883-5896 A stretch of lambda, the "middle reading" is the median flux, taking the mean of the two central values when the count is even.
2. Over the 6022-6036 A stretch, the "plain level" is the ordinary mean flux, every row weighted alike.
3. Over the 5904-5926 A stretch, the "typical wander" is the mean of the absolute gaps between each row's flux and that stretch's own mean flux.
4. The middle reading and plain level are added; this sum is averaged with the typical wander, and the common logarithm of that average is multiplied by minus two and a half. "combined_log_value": -3.98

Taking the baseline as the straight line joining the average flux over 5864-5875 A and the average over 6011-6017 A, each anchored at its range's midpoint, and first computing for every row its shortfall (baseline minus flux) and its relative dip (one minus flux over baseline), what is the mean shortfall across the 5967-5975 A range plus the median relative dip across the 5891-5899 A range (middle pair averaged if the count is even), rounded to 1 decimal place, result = -0.4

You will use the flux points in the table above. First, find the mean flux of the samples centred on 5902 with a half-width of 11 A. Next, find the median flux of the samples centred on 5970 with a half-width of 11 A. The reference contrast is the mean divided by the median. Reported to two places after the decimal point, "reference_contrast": 0.96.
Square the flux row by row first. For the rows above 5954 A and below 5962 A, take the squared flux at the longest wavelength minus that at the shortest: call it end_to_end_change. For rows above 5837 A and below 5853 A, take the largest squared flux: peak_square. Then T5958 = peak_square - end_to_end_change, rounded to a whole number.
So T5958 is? 1634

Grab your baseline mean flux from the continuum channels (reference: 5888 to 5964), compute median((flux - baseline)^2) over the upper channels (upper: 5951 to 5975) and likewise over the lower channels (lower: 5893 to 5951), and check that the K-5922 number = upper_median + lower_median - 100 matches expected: -97.9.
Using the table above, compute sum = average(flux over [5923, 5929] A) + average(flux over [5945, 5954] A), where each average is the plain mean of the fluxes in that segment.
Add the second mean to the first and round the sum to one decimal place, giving 81.1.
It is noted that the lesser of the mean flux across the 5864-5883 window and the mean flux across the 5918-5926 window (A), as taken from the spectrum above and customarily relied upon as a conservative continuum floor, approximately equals 39.0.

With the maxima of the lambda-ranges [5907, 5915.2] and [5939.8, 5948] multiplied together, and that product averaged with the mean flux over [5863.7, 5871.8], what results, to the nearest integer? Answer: 822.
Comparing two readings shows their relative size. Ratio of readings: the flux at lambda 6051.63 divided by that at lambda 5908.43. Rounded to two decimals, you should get 1.01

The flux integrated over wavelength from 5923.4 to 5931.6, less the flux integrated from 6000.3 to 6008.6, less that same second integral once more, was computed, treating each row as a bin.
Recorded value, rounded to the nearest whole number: -312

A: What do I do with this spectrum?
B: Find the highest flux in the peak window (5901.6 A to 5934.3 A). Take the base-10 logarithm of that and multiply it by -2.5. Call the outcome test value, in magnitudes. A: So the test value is -4.07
